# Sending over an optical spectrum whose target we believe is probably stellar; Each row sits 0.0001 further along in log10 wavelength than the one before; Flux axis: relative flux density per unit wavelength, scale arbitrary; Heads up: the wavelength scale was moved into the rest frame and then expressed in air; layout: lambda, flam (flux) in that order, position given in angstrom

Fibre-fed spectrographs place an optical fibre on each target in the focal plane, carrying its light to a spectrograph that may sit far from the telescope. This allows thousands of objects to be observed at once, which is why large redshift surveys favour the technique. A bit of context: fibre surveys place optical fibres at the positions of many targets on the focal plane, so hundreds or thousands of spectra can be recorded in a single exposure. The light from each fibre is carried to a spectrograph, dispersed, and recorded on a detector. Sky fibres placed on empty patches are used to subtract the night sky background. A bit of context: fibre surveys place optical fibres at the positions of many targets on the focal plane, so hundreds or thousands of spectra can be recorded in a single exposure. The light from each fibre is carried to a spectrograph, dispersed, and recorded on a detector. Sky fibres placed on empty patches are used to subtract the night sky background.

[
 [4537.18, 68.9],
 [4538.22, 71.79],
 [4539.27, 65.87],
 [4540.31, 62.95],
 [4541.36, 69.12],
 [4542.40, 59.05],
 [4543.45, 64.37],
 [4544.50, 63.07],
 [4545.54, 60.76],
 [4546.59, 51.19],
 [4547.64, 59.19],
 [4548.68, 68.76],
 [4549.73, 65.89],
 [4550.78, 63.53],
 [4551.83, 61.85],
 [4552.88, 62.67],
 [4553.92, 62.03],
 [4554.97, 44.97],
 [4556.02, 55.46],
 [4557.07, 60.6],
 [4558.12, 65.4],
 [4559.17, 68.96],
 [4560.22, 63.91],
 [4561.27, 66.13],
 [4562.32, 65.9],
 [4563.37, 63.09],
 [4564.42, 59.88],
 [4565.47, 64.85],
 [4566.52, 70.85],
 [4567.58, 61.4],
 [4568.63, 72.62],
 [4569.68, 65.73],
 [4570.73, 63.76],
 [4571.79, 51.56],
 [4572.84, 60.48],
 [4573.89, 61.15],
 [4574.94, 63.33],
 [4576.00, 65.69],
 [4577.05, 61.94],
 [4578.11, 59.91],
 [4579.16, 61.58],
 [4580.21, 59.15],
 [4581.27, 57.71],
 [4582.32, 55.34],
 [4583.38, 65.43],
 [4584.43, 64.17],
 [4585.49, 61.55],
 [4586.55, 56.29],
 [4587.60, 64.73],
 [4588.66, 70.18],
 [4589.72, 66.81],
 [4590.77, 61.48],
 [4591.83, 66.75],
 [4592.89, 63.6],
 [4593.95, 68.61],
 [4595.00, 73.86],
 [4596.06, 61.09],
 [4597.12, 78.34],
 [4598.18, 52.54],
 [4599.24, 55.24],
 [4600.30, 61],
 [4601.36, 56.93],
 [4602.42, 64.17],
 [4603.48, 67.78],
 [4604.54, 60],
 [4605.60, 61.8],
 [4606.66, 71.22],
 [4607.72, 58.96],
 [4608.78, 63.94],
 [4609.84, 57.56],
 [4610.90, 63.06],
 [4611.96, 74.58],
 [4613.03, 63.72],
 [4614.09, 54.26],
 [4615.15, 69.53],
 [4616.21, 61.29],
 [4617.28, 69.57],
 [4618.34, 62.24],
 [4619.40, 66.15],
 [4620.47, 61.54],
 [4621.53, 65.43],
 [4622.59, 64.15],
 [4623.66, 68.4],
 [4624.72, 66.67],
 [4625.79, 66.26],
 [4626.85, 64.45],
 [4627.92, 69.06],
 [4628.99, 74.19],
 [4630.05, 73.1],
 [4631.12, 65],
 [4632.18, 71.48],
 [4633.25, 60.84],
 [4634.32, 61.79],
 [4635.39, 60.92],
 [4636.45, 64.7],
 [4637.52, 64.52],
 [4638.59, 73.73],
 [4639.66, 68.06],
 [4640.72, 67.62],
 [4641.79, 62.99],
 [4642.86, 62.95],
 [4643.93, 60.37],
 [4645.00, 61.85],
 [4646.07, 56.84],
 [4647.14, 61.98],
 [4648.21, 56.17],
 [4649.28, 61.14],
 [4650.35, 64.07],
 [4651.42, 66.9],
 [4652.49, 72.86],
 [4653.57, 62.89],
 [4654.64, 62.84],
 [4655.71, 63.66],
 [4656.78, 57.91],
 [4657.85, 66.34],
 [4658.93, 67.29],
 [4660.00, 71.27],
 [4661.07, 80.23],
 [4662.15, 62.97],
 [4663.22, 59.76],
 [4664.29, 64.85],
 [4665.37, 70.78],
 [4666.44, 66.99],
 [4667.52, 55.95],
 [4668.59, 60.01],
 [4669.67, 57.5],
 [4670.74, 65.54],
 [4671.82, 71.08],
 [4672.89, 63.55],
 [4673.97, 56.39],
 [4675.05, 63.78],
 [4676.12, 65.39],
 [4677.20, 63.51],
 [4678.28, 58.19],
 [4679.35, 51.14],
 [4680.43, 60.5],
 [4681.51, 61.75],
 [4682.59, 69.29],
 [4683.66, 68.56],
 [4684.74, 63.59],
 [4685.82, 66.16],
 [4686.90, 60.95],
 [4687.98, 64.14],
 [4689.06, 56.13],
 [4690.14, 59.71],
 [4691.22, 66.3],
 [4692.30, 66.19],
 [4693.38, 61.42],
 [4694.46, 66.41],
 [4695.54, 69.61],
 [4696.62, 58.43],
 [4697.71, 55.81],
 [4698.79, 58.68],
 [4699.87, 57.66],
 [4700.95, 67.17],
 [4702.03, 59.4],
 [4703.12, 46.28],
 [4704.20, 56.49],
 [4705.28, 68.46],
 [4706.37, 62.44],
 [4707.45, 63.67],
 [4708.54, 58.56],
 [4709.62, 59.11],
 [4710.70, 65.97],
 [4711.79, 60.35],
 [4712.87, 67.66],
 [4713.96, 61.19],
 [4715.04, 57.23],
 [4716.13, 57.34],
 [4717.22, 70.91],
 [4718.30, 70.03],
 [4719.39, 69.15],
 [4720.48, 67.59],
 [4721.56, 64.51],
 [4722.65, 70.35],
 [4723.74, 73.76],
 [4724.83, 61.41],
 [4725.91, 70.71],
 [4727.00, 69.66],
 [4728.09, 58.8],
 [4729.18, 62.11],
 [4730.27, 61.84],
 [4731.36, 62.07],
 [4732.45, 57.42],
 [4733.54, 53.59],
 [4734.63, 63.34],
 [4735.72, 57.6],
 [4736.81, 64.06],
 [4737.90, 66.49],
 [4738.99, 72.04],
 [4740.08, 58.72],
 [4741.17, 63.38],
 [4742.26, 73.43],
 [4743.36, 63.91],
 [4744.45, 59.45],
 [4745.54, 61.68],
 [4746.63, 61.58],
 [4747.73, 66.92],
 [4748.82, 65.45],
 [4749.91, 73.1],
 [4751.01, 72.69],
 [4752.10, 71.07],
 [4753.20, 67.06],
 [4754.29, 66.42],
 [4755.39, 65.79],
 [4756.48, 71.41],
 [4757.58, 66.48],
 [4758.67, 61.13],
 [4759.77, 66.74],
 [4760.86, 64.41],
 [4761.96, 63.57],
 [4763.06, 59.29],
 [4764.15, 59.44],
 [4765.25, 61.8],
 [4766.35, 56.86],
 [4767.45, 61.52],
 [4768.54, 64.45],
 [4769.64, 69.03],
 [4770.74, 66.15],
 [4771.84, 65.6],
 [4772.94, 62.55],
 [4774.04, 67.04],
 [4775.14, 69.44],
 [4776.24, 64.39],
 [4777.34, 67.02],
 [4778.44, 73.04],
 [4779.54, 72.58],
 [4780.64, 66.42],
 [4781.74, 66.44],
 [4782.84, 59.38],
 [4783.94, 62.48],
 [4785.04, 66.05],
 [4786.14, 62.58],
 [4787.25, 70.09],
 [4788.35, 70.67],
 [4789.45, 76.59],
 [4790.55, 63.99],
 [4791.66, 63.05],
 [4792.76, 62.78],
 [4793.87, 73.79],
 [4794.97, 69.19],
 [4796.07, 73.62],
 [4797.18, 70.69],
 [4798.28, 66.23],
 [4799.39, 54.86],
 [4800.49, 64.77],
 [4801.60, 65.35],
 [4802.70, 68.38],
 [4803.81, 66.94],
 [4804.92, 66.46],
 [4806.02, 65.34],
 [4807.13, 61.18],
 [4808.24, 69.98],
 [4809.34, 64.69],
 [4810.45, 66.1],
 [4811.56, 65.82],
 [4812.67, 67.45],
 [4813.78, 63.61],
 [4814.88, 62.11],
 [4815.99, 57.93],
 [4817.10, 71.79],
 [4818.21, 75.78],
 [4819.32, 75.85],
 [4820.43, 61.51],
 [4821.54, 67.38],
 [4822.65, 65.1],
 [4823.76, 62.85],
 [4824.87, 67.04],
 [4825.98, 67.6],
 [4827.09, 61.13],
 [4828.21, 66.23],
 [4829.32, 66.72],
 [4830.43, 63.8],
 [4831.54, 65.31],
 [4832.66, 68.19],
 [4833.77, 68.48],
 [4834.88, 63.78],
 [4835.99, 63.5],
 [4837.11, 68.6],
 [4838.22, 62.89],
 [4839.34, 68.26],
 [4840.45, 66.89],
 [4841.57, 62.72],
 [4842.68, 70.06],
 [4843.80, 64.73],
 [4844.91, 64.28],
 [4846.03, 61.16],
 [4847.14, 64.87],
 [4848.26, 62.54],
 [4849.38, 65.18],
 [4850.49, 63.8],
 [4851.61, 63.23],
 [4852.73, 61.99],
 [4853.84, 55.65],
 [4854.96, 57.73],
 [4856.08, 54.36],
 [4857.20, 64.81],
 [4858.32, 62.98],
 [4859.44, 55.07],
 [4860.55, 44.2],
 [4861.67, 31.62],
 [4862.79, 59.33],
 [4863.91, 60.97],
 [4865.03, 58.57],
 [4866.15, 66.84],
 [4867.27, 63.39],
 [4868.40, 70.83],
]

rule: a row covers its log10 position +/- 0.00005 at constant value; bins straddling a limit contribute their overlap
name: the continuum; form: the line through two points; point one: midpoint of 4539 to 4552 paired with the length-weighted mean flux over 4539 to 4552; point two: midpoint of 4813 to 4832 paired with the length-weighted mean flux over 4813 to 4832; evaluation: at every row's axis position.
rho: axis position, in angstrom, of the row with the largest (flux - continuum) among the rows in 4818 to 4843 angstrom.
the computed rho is 4819.32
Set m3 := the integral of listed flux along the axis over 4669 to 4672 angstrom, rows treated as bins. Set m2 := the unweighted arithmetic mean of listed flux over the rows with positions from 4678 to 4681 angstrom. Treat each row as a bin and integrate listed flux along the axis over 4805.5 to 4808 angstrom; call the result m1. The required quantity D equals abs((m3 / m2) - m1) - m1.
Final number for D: -3.4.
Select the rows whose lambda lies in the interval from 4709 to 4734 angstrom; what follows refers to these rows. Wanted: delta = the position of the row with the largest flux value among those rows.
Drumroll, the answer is 4723.74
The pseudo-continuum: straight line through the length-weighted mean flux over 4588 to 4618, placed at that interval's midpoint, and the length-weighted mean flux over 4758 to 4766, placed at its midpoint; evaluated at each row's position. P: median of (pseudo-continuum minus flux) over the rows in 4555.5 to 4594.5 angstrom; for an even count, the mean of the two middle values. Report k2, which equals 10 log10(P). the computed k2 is -1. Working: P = 0.8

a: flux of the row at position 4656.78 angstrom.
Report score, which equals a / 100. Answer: 0.58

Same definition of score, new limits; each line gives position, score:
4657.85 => 0.66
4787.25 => 0.70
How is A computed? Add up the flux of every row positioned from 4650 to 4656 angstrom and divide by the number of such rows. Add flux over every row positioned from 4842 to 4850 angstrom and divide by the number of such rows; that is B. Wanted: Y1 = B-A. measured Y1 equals -0.8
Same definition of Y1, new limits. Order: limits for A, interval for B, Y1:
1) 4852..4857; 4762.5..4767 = 1.9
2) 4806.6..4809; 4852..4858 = -6.7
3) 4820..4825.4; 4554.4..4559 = -8.2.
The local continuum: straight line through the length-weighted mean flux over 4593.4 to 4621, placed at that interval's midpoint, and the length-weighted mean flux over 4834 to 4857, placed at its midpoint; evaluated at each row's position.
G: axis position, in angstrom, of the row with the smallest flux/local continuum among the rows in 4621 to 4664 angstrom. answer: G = 4648.21 angstrom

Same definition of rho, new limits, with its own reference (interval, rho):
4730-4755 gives 4742.26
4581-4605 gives 4597.12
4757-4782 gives 4778.44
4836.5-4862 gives 4842.68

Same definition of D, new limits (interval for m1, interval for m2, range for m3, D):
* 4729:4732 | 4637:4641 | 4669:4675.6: -6.1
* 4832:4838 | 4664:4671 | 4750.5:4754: -3.9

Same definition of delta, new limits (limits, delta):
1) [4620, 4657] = 4628.99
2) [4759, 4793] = 4789.45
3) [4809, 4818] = 4817.10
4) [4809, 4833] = 4819.32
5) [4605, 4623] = 4611.96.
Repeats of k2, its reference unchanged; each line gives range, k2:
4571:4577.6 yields 5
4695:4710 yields 6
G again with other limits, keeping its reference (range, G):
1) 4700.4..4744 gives 4703.12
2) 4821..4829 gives 4827.09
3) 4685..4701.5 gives 4697.71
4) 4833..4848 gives 4846.03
